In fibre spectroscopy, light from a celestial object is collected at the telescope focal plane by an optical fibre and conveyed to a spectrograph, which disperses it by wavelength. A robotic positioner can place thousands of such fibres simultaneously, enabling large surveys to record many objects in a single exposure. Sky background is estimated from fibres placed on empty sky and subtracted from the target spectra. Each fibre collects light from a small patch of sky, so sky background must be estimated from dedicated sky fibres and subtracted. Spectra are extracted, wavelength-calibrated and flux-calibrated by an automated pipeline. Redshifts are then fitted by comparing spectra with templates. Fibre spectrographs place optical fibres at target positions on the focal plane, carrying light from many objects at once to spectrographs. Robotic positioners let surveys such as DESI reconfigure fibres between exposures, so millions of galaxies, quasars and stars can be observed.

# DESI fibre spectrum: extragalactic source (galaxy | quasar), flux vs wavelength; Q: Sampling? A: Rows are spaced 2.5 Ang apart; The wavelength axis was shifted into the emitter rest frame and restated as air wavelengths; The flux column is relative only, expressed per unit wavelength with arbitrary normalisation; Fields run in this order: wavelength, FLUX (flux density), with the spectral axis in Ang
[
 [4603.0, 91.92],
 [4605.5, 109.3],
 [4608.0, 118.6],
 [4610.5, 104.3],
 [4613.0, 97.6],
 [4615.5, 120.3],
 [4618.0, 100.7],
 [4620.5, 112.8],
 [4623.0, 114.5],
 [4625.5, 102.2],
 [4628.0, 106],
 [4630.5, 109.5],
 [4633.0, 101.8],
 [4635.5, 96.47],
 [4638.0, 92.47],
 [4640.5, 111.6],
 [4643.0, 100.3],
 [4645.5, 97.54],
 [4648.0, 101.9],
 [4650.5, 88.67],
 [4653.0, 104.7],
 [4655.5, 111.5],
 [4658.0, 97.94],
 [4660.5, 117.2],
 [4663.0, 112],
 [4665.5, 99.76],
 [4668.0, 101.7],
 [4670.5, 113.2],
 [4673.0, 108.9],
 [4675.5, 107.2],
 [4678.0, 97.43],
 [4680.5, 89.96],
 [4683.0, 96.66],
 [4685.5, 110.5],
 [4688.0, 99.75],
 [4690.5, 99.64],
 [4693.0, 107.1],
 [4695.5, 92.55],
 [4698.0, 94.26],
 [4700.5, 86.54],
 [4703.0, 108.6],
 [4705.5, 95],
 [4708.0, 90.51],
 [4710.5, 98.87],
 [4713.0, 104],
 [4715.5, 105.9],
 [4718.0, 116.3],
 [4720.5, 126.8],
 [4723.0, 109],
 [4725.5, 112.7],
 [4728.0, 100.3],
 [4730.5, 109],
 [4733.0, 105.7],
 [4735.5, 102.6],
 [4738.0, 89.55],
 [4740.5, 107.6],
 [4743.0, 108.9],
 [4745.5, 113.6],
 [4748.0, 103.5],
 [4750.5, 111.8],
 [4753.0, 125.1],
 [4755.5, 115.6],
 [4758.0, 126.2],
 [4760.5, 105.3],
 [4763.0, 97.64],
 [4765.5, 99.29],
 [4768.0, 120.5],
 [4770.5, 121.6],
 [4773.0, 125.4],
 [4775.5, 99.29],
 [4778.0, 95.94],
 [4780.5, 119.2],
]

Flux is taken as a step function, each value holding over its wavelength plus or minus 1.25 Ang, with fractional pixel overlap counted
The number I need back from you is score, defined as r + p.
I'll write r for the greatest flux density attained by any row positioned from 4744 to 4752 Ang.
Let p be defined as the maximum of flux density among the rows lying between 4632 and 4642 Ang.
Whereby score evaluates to 225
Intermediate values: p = 111.6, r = 113.6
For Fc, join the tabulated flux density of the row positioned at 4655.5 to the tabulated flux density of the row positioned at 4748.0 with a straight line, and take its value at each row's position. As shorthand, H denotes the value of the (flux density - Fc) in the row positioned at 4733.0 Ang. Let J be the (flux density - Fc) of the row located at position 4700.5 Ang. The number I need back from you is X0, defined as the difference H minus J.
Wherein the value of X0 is 22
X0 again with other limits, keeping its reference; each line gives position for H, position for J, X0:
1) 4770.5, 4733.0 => 19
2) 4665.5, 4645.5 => 4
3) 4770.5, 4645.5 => 35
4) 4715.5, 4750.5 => -9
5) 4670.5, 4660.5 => -3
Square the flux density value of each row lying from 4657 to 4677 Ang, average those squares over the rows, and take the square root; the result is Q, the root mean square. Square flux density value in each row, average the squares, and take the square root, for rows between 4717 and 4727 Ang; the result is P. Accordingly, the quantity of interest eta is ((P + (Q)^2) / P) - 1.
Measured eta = 99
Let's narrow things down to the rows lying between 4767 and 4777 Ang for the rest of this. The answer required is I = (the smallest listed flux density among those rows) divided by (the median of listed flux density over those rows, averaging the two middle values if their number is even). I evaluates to 0.820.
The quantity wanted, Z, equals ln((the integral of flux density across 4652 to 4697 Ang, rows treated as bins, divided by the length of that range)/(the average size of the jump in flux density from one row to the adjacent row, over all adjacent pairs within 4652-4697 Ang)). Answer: 2.48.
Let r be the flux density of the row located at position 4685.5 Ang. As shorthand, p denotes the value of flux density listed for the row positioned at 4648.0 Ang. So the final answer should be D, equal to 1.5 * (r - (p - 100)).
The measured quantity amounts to 163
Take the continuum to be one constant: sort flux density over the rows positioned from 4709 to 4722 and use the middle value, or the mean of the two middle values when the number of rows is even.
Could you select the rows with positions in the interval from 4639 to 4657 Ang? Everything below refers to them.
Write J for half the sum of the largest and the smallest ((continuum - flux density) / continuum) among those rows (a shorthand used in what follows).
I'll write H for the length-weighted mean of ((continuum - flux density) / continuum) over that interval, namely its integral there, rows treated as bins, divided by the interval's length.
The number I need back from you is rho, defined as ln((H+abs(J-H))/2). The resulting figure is -3.6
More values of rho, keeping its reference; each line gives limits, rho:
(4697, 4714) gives -3.1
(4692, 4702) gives -2.8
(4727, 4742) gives -3.5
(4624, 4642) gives -4.0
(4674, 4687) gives -3.6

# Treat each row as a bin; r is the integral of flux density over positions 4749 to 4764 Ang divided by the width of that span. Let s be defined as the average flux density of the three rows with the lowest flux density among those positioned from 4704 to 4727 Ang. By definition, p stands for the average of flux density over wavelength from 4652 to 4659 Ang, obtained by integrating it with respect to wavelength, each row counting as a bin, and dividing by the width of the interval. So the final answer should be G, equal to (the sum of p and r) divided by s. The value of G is 2.31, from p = 105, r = 114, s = 95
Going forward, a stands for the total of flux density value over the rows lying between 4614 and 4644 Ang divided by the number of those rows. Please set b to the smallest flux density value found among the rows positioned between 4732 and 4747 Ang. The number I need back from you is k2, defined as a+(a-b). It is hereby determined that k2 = 122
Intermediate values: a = 105.7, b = 89.55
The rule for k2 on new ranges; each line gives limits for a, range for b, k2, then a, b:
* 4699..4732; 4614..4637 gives 113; 104.9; 96.47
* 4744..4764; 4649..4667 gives 136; 112.3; 88.67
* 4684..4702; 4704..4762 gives 108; 98.6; 89.55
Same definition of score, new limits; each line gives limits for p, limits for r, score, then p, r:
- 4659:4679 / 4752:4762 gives 243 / 117.2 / 126.2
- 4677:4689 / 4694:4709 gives 219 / 110.5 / 108.6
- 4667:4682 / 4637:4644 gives 225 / 113.2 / 111.6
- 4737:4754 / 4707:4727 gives 252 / 125.1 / 126.8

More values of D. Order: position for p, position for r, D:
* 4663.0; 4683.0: 127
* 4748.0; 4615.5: 175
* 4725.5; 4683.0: 126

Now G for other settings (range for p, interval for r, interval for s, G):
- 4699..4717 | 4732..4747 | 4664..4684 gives 2.15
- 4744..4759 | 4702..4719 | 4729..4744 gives 2.20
